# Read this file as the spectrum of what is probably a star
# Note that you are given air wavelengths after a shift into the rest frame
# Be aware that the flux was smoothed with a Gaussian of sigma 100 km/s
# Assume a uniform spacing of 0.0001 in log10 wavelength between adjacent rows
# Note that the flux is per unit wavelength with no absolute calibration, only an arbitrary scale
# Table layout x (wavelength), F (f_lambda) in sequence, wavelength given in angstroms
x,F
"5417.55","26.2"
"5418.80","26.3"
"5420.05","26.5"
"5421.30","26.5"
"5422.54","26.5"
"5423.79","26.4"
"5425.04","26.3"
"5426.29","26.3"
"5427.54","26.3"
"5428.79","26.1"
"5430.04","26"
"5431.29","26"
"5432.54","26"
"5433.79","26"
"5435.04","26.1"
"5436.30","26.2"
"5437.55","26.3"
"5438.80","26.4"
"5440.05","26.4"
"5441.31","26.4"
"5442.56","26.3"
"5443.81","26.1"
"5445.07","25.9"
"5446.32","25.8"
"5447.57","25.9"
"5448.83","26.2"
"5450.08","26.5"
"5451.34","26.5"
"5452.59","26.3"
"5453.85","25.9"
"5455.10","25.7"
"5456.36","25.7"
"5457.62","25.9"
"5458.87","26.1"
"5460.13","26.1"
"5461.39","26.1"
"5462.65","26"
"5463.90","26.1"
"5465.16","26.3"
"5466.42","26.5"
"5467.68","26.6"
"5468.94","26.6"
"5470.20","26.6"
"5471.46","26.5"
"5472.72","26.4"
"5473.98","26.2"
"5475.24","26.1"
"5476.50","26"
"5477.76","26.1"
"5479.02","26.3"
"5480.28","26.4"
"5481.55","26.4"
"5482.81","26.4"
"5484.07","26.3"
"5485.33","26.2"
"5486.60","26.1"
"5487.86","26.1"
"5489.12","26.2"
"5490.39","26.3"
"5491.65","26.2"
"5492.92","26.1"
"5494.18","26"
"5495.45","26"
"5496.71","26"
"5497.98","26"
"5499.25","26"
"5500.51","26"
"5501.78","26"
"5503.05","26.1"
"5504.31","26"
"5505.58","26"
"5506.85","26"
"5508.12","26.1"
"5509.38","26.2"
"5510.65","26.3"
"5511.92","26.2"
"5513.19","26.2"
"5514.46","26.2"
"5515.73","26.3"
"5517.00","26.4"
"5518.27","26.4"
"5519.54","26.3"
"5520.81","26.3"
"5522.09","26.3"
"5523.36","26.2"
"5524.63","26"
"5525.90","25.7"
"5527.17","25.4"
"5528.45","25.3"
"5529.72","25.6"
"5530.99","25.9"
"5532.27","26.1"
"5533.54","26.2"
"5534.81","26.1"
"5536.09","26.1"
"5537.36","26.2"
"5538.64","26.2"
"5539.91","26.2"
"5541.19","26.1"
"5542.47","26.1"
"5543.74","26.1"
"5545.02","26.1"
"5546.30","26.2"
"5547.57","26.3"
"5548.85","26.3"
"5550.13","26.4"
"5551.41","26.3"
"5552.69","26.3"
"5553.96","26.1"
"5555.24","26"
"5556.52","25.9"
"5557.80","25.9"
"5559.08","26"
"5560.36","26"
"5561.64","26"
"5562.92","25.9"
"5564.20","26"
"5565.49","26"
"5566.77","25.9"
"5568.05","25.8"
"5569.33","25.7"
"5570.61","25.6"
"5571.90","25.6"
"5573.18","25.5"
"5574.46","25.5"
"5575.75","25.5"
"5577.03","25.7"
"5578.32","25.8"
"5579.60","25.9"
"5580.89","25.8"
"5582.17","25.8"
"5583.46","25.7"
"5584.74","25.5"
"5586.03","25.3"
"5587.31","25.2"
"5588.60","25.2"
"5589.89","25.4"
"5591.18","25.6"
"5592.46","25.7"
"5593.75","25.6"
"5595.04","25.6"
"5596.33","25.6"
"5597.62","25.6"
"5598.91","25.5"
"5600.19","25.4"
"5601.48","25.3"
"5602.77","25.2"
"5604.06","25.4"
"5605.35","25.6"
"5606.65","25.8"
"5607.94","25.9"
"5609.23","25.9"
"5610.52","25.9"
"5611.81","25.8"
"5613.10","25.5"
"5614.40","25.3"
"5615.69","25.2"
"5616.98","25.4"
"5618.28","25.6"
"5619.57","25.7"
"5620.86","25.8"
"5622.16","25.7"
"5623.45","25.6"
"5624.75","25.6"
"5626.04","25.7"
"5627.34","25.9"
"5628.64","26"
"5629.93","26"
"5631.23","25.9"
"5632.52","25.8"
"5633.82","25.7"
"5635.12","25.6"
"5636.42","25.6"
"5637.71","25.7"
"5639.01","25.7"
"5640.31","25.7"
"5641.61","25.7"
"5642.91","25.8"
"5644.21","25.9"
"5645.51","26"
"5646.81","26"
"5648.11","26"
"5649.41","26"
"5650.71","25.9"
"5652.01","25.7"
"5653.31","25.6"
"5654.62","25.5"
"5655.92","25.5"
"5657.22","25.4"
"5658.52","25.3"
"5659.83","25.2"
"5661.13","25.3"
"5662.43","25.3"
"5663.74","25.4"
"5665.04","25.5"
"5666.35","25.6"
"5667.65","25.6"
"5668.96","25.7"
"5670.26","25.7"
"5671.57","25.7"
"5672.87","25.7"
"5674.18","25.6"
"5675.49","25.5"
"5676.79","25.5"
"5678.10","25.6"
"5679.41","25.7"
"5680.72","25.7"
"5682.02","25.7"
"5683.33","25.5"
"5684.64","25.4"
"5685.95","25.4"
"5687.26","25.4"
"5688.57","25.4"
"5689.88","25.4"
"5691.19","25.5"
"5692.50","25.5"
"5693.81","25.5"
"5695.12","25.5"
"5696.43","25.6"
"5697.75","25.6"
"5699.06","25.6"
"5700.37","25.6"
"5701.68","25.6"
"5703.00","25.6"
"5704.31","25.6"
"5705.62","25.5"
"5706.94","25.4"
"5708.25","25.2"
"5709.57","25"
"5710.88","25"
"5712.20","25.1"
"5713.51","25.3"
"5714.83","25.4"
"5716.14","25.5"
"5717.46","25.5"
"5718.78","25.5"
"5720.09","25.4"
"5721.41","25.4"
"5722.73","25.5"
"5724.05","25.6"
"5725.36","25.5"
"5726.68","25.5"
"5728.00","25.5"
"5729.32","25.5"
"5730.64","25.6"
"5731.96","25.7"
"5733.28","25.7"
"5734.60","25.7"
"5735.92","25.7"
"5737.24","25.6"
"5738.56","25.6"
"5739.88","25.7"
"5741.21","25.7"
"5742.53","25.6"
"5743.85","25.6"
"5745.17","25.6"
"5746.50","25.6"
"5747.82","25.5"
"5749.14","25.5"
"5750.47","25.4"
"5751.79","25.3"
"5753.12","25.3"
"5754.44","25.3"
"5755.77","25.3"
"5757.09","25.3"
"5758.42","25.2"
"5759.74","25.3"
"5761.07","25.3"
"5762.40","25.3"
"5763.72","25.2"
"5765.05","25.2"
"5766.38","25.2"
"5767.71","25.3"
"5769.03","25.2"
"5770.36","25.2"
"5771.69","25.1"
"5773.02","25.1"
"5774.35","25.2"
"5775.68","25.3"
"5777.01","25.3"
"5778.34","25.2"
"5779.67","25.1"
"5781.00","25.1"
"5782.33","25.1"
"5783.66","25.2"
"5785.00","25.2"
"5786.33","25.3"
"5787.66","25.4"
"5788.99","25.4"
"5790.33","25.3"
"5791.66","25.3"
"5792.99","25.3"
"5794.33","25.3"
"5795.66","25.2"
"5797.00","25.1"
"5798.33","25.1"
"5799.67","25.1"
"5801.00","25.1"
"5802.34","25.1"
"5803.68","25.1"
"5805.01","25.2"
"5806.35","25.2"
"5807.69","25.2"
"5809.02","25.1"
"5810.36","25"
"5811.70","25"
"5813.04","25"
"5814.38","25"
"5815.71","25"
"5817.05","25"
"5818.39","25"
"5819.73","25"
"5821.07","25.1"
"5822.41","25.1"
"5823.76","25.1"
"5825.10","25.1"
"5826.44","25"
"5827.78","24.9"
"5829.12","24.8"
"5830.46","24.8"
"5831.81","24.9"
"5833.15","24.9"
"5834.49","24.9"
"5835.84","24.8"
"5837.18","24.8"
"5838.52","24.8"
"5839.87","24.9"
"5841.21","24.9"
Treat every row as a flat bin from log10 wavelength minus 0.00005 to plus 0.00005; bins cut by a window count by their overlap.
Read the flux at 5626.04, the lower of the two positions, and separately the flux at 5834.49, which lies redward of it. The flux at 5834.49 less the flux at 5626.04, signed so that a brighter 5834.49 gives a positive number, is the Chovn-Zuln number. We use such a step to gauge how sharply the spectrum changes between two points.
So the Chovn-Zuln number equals -0.8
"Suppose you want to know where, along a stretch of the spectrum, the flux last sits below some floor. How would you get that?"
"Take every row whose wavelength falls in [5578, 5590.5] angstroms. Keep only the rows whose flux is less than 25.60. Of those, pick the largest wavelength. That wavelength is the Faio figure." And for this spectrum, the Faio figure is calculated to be 5589.89 angstroms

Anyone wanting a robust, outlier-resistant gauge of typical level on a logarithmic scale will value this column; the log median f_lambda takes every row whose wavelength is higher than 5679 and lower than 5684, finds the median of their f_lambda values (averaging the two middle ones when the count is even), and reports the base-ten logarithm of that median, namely 1.41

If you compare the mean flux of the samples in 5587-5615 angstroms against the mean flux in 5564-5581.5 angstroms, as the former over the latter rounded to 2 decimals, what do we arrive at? 0.99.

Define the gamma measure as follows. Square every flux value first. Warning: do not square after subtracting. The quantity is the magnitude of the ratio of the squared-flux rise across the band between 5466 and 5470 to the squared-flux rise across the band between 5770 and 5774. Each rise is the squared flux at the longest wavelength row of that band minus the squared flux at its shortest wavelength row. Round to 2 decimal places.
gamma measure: 1.06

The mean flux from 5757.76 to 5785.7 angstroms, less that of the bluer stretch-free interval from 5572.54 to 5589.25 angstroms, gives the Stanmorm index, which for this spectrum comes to -0.4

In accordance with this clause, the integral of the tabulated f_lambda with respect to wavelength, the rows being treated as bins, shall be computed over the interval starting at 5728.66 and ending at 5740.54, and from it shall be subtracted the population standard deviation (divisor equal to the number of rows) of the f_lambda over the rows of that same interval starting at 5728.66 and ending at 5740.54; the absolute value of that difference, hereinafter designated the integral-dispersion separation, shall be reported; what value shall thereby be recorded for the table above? 305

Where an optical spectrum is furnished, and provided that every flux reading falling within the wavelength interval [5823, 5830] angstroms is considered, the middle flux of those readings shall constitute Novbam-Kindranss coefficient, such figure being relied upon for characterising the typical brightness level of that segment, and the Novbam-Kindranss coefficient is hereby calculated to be 25.0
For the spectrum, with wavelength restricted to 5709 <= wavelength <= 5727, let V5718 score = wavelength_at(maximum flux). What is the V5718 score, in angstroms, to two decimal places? 5724.05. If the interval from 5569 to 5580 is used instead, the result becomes 5579.60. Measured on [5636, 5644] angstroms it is 5642.91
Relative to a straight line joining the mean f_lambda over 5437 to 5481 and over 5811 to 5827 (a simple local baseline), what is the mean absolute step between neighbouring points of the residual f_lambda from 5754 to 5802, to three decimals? 0.048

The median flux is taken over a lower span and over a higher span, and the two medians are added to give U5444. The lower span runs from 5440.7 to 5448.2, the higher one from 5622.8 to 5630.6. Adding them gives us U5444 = 51.8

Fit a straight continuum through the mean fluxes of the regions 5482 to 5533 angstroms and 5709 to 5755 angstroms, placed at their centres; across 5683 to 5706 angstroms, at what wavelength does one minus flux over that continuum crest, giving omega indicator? 5684.64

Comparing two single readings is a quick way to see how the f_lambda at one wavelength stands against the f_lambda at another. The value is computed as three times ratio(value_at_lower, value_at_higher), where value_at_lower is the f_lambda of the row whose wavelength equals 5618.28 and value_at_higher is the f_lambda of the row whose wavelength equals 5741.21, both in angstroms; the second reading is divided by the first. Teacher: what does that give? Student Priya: 3.01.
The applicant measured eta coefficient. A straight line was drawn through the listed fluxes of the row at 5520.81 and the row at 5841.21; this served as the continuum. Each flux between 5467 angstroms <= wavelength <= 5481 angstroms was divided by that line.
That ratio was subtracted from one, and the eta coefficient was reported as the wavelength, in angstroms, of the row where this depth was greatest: 5476.50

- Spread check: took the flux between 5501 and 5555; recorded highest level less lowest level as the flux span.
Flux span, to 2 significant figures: 1.1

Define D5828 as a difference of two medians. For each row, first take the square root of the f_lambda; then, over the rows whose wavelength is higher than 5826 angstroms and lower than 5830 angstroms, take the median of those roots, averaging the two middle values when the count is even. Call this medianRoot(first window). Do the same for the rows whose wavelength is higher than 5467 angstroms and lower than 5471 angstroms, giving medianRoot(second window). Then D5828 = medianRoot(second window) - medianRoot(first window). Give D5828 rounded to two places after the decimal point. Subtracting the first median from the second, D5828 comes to 0.17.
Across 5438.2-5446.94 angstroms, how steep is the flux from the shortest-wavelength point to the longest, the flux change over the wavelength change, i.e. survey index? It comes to -0.080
